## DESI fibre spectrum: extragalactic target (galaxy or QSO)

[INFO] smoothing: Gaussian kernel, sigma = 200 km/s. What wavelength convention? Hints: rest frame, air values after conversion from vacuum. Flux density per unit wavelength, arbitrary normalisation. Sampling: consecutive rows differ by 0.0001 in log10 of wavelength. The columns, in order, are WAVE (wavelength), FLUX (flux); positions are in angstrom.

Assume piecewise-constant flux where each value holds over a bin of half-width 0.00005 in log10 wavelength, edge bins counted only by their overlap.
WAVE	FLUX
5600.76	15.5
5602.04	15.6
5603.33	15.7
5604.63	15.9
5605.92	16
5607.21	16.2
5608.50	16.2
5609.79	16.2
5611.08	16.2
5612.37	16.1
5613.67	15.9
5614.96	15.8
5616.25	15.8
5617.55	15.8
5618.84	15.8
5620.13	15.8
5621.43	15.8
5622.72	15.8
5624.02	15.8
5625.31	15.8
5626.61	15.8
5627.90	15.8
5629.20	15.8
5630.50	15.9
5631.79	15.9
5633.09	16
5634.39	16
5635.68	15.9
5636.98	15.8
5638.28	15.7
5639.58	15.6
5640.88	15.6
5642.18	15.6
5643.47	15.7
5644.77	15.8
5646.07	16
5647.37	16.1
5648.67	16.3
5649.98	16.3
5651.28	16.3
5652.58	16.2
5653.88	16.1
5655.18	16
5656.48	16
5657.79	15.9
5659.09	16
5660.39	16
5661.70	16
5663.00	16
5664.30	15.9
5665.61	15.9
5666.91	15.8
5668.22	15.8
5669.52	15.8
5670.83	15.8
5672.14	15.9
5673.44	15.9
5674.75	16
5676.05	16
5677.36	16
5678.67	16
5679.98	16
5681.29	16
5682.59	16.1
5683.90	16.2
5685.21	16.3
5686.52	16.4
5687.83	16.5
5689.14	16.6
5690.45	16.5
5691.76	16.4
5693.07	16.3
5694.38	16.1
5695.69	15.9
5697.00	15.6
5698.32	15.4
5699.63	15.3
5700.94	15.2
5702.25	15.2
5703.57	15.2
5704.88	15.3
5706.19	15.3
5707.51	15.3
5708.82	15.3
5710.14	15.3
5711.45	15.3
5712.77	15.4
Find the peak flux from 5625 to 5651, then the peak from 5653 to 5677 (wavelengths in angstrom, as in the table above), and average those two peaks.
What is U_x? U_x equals 16.2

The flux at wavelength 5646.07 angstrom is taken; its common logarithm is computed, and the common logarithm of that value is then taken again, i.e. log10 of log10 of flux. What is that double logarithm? 0.0807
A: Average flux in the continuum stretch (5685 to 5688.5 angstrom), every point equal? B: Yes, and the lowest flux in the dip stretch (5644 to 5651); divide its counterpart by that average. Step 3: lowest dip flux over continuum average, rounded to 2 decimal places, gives 0.96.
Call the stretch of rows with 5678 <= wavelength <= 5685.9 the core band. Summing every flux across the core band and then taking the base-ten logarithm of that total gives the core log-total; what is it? 1.98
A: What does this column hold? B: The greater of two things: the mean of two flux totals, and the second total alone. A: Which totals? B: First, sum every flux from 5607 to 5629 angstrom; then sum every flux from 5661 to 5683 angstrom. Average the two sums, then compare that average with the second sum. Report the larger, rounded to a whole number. 271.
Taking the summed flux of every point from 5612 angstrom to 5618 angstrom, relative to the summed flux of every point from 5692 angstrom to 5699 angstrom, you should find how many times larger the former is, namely 1.00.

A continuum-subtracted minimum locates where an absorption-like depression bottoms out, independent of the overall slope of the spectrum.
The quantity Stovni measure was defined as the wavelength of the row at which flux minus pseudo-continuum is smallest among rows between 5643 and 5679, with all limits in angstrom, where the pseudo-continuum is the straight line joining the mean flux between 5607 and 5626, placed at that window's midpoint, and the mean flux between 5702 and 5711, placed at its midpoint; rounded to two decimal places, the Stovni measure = 5643.47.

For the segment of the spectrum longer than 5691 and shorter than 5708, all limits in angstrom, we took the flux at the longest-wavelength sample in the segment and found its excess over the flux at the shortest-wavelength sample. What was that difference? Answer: -1.1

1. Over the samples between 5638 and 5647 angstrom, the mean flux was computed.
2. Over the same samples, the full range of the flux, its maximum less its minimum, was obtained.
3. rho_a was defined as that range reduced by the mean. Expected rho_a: -15.3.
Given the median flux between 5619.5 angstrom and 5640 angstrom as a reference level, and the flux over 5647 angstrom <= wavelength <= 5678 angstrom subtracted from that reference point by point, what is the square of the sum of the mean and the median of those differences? 0.16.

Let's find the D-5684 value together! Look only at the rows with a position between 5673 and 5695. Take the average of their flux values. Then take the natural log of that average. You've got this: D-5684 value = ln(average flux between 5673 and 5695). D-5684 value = 2.785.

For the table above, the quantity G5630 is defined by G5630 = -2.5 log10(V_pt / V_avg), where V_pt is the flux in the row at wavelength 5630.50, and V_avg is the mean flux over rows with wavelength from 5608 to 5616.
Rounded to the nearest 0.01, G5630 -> 0.01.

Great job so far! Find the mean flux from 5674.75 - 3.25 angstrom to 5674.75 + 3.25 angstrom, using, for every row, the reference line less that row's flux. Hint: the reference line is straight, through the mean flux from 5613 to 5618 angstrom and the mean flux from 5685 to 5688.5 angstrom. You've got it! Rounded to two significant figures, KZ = 0.34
